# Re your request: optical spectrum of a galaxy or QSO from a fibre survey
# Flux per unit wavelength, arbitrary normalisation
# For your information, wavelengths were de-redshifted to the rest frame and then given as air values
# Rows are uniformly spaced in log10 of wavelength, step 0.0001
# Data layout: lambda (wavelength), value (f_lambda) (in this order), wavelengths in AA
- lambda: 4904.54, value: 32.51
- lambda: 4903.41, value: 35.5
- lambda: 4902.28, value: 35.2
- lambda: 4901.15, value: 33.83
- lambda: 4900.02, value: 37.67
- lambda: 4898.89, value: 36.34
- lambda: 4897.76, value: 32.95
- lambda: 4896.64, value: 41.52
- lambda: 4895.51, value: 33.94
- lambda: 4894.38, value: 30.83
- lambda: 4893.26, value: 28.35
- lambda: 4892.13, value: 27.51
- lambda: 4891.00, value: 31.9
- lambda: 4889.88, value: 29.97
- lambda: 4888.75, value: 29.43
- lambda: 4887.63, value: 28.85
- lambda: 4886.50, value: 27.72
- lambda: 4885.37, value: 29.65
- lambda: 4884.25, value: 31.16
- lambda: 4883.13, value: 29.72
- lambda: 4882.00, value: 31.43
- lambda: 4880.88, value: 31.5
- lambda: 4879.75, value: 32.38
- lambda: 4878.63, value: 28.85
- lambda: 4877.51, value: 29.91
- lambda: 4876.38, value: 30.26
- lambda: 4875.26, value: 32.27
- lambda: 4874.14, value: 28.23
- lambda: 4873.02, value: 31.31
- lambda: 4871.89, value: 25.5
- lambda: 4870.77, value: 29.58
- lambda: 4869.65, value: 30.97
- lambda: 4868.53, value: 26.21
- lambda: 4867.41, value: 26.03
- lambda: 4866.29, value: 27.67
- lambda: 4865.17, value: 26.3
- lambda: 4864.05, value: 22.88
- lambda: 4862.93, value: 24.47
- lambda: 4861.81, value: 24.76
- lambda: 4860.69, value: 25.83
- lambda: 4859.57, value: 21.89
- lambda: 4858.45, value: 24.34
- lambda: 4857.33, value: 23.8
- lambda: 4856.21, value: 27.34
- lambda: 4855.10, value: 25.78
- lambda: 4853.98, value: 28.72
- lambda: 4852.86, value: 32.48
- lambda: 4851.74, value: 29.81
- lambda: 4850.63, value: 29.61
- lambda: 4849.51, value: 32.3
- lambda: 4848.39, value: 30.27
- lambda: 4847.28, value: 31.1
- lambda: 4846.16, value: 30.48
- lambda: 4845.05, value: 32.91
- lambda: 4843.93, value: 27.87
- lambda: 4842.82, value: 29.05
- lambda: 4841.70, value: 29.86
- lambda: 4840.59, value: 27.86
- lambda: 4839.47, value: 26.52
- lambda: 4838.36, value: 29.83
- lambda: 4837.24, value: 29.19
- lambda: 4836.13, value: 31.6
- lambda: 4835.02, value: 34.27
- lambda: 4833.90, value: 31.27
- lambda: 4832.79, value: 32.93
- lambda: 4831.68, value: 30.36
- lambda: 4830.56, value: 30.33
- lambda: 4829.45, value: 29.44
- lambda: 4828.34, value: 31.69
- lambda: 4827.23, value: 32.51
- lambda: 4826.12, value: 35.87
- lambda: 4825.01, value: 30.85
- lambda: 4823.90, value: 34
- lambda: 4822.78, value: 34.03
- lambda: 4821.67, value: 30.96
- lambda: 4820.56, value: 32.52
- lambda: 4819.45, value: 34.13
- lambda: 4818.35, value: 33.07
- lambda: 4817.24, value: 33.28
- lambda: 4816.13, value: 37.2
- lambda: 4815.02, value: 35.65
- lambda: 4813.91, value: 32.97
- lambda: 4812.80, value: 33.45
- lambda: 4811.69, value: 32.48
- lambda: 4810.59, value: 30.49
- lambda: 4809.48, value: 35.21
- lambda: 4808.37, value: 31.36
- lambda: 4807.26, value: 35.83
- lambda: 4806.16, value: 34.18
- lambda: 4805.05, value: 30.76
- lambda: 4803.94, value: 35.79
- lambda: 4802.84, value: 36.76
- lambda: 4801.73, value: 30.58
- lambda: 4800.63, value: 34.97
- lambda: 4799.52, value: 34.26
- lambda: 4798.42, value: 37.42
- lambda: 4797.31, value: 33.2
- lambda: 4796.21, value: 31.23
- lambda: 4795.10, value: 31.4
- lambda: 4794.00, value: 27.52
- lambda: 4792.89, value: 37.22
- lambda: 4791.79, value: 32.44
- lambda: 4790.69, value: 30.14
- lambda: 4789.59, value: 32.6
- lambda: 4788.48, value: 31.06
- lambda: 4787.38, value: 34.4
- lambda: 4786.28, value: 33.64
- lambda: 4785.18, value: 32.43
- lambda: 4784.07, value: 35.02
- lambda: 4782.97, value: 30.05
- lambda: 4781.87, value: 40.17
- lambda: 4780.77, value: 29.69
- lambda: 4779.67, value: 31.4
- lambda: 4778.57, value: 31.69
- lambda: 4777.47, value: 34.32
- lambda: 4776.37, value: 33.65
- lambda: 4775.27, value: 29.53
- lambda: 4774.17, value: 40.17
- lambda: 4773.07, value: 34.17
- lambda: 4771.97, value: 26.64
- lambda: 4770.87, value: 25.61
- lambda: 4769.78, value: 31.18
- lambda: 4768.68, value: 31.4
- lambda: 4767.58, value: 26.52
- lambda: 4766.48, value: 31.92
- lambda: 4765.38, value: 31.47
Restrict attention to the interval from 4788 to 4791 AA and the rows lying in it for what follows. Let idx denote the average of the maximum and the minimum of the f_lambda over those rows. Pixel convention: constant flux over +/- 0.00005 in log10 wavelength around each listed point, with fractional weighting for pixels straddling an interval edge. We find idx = 31.4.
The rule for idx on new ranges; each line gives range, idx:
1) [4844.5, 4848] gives 31.7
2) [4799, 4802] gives 32.8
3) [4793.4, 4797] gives 29.5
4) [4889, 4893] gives 29.7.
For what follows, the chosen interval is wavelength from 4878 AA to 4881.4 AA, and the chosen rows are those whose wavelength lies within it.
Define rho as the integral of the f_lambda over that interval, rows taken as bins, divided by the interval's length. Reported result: 30.9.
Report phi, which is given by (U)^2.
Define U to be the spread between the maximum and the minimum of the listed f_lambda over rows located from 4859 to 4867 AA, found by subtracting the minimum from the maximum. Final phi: 33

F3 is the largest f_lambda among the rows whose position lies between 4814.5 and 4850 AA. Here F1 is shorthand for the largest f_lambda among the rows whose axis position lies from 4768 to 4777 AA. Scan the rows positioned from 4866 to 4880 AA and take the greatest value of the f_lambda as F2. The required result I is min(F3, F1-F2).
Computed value 7.8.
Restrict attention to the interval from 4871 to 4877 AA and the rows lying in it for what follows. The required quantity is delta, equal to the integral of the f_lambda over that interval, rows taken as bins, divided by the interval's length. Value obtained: 29.5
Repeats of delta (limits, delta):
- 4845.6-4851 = 30.8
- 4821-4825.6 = 32.4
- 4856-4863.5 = 24.5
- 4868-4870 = 28.4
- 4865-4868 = 26.7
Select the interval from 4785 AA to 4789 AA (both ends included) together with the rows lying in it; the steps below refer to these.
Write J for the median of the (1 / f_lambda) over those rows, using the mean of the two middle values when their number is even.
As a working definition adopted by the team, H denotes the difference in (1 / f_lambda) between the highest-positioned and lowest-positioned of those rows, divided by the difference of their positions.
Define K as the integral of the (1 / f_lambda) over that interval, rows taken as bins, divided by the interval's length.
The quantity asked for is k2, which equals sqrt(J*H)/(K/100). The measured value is 12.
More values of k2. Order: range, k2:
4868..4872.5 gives 9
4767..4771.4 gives 11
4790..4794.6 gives 17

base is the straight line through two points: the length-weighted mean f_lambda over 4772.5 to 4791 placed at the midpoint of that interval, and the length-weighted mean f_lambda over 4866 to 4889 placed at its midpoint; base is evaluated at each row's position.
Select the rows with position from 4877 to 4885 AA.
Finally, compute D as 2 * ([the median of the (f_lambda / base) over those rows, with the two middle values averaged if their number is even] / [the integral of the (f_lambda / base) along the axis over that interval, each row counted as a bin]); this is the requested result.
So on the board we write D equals 0.255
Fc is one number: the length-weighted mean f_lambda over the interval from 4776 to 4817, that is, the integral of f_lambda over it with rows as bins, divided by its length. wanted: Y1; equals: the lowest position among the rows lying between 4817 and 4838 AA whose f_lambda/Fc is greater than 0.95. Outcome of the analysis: 4817.24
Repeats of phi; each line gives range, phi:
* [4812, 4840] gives 114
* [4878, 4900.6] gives 196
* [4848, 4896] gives 145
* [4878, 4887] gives 22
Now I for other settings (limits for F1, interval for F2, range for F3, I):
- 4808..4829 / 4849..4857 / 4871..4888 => 4.7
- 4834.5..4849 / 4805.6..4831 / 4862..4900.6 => -2.9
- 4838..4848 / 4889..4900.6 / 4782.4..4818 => -8.6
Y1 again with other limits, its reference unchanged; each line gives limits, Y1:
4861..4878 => 4875.26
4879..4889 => 4879.75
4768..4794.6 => 4773.07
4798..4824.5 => 4798.42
